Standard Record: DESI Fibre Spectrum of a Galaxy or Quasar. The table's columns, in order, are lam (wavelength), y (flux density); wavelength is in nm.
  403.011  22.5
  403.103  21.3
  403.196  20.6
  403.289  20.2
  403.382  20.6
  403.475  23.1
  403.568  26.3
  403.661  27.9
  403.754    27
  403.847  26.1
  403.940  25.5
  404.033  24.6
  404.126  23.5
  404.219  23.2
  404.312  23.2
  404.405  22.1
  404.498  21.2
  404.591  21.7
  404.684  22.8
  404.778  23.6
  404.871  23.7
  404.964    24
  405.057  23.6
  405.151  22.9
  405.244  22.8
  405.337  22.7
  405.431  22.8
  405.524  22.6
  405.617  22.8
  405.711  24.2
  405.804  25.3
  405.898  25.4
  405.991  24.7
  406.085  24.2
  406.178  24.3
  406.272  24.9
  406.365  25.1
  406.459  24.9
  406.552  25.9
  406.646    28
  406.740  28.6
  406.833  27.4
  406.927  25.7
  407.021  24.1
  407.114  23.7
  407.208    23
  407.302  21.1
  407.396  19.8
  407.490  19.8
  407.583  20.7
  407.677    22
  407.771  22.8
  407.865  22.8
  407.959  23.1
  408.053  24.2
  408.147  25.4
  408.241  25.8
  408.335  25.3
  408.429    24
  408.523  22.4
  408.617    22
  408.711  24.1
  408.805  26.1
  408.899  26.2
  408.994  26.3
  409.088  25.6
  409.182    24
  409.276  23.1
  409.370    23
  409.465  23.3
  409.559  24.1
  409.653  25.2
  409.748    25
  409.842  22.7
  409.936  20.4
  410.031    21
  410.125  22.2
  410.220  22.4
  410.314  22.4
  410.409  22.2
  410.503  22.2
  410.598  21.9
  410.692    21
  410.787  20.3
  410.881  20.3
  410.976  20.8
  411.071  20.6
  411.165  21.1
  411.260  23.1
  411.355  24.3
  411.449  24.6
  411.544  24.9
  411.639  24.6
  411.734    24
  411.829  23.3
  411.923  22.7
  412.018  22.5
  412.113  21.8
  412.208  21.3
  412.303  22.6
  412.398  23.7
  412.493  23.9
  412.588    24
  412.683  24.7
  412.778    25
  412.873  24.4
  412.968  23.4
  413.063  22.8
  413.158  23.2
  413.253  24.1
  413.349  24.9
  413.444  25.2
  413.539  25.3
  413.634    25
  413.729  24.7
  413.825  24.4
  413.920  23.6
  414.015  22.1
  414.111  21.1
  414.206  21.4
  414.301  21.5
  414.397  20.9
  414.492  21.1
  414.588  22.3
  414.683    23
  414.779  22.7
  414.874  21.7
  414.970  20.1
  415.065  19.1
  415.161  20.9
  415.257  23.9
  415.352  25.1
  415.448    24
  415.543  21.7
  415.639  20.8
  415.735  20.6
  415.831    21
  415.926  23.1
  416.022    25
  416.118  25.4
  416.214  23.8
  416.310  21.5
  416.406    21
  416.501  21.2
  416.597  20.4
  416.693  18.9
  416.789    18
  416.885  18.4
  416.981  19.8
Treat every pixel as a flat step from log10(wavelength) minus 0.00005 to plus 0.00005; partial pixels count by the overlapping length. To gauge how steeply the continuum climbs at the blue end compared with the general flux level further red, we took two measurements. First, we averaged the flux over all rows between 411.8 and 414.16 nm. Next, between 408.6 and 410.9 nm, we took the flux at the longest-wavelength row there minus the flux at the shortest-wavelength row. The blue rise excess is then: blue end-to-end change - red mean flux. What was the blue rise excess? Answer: -25.3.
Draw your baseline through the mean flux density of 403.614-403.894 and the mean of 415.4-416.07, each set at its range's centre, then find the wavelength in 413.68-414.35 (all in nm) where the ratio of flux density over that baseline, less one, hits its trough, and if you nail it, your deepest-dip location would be 414.111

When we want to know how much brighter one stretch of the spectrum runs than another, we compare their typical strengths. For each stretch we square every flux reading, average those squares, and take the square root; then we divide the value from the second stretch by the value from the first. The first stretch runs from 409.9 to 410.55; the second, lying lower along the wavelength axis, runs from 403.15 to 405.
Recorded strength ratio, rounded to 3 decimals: 1.082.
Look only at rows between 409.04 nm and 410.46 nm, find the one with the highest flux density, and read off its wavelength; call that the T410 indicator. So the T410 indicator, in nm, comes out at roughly 409.088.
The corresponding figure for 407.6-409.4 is 408.994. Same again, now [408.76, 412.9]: 408.994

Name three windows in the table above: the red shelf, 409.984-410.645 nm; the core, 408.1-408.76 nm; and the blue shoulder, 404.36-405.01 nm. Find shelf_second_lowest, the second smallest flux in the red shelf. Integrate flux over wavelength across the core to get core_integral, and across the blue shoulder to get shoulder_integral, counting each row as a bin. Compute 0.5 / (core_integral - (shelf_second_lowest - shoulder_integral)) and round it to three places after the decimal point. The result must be 0.057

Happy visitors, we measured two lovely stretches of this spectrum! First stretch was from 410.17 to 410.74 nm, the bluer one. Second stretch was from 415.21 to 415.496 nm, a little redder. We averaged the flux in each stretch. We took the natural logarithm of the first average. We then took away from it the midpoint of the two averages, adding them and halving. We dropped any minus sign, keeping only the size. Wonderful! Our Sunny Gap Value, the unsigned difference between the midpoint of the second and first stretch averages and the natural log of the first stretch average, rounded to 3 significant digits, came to 20.1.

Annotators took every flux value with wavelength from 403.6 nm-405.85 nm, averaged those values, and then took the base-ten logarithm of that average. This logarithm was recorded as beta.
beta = 1.38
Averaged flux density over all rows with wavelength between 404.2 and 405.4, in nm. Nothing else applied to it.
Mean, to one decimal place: 22.9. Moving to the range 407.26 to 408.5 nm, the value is 22.8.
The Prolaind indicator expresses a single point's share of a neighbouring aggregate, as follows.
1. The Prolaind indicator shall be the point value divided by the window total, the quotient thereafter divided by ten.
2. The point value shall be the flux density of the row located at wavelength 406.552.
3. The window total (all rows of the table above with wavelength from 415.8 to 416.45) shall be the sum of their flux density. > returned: 0.0161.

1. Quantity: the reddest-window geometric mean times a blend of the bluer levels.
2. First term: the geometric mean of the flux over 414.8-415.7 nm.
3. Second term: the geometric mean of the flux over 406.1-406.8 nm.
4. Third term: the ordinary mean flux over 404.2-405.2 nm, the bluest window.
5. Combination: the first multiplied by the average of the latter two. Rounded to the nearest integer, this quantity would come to 533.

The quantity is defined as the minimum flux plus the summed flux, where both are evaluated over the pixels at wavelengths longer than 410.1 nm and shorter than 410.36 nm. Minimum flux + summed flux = 89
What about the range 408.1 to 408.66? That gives 167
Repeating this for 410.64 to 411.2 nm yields 144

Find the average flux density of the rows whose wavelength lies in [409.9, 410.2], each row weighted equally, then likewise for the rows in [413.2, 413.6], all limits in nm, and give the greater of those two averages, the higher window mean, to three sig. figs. 24.9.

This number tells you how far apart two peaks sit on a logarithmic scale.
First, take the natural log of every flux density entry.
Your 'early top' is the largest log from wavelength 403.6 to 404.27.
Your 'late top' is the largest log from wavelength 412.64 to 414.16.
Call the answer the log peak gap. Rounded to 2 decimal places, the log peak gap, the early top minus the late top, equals 0.10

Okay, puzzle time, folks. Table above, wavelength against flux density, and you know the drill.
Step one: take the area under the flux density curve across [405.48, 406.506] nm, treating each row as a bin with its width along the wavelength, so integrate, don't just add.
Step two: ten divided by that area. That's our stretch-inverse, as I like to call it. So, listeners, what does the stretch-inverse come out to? 0.399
